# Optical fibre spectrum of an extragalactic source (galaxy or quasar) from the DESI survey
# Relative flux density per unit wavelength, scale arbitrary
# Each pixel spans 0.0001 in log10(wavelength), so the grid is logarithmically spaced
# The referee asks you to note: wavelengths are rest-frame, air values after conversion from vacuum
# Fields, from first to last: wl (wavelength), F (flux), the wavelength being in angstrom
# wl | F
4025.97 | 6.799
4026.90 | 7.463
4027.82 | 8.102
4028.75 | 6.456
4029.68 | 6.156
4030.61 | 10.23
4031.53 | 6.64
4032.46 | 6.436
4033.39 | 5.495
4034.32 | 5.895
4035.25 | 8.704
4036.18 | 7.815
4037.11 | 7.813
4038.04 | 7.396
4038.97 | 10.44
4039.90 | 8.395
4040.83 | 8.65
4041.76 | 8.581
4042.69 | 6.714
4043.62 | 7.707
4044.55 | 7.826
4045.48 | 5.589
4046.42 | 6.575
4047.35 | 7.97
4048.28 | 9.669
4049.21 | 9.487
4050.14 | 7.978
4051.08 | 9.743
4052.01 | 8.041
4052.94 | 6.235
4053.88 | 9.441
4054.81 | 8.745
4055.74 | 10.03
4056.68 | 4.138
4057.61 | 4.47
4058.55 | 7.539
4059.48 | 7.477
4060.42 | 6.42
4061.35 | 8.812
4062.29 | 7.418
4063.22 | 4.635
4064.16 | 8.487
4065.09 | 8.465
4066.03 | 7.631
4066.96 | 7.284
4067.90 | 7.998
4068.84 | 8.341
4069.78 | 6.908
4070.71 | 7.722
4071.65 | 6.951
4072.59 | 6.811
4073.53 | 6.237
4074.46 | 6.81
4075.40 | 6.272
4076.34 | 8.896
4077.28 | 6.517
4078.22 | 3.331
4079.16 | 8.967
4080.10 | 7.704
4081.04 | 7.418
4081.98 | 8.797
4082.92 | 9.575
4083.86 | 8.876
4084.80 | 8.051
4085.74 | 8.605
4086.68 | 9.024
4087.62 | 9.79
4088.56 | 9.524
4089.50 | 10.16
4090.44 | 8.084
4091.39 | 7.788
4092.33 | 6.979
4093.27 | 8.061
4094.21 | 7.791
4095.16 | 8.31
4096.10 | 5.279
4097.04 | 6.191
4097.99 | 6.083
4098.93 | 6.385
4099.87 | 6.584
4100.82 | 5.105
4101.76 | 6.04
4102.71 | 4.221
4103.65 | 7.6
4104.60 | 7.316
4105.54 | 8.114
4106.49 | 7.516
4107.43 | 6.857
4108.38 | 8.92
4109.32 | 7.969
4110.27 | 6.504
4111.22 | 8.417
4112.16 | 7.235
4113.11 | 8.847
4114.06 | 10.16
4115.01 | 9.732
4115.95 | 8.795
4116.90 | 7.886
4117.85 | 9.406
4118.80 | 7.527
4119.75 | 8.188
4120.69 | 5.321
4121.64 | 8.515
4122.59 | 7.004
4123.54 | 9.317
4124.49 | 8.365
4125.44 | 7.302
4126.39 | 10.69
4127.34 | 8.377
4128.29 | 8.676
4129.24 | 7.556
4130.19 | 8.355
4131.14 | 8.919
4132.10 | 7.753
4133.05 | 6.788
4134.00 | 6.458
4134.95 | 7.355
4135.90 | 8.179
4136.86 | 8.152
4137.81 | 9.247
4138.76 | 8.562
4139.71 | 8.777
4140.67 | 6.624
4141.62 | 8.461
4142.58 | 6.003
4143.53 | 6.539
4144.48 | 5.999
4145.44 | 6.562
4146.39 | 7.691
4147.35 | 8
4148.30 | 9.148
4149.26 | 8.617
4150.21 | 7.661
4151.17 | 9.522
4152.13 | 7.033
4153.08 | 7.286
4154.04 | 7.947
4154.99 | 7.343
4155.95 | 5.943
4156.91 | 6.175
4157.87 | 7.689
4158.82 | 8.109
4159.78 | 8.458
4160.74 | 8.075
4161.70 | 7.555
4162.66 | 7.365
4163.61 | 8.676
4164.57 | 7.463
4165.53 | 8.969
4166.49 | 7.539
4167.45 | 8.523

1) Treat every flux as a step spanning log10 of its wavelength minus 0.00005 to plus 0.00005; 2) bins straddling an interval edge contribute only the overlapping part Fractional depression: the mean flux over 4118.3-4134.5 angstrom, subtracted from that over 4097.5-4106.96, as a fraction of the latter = -0.22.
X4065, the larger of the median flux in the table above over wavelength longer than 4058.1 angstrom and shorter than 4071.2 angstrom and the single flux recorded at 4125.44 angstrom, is 7.6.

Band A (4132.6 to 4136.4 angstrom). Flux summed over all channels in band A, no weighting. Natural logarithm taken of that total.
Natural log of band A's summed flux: 3.36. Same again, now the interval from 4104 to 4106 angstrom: 2.74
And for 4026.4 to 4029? 3.09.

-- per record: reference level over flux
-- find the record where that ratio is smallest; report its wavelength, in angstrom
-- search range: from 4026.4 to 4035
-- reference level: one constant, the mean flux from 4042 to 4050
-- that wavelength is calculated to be 4030.61 angstrom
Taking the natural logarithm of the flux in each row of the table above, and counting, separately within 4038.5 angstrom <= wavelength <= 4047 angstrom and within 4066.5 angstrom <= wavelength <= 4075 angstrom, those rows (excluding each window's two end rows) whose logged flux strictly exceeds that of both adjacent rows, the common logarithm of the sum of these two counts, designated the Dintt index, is 0.60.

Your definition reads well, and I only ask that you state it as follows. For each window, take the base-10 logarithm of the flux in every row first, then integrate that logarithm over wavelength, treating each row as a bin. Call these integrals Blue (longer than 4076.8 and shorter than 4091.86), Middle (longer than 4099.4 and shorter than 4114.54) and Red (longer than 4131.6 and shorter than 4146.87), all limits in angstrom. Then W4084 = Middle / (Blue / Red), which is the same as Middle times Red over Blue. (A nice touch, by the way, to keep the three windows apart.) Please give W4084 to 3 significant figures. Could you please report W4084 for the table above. 12.6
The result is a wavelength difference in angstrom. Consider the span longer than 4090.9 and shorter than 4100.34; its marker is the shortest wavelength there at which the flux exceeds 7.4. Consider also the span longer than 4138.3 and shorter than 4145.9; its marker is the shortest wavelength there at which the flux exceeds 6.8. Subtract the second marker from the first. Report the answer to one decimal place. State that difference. -47.4 angstrom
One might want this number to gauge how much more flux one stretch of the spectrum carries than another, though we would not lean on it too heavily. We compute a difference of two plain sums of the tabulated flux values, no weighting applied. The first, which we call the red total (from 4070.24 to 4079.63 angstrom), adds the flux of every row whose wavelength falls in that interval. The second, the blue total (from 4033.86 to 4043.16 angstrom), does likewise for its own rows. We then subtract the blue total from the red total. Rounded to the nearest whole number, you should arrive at -12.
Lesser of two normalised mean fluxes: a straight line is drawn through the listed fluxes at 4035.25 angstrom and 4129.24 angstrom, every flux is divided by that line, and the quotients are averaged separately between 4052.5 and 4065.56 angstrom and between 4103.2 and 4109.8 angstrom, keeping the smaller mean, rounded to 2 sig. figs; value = 0.87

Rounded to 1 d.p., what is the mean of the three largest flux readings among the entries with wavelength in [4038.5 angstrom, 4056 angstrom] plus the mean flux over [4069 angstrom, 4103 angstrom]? 17.5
